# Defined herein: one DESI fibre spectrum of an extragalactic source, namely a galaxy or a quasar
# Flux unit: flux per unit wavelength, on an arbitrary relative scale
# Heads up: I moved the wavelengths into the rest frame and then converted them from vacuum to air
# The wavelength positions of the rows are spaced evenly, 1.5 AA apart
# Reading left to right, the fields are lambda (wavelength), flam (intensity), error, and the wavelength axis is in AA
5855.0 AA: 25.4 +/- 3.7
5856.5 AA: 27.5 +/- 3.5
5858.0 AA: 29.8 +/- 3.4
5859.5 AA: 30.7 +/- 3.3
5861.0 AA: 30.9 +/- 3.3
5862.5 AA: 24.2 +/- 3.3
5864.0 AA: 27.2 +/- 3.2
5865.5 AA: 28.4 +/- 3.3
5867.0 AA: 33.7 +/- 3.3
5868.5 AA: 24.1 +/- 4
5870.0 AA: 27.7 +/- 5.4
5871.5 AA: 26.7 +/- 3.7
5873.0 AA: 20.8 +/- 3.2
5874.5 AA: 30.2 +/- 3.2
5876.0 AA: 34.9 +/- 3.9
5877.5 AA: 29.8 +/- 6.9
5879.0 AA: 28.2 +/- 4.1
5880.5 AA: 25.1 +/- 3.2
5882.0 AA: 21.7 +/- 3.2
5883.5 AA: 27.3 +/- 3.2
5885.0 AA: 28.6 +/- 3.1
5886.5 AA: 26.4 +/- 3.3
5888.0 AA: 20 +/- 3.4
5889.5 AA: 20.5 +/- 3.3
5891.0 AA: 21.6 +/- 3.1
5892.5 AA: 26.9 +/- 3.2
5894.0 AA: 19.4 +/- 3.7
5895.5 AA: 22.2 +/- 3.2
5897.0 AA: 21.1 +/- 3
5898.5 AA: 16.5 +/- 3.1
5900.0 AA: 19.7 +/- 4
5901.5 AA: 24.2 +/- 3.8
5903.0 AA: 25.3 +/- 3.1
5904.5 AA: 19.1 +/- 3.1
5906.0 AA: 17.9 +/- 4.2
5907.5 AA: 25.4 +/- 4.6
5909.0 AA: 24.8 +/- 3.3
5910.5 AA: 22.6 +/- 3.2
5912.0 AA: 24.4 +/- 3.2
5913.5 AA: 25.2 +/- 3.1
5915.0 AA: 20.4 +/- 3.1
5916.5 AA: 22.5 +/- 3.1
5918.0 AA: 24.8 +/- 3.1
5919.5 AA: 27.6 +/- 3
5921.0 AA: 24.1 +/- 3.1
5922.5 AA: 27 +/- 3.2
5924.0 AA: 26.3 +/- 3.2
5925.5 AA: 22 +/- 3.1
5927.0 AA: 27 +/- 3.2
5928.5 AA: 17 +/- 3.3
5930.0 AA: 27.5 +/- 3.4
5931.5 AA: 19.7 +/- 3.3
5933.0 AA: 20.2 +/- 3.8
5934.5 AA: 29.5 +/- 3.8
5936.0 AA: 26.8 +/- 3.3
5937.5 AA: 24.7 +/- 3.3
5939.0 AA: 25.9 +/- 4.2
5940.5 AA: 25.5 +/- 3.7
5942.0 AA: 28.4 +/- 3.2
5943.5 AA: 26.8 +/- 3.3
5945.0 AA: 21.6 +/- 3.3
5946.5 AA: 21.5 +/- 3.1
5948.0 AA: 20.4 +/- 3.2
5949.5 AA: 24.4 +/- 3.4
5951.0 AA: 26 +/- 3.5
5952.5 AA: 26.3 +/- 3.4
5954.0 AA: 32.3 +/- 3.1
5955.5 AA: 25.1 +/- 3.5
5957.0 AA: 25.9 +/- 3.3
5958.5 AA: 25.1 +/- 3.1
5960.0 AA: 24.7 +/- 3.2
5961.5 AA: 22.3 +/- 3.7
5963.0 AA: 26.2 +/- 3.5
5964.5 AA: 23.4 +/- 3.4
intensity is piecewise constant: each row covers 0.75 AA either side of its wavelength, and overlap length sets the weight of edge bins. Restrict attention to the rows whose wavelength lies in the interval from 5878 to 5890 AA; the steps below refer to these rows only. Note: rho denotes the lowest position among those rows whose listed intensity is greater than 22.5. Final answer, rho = 5879.0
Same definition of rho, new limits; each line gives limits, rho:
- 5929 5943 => 5930.0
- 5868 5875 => 5868.5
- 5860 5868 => 5861.0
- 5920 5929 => 5921.0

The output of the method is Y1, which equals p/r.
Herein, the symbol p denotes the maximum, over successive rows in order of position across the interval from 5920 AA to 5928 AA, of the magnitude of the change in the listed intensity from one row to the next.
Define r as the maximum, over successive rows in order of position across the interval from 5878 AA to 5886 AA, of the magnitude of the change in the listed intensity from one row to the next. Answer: 0.89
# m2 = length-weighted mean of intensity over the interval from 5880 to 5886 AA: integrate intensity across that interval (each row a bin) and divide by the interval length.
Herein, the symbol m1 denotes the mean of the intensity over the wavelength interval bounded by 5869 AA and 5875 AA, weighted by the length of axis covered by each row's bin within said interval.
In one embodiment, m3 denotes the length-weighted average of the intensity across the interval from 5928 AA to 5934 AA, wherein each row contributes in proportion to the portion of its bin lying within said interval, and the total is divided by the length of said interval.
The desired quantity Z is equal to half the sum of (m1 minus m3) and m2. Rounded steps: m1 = 26.1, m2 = 25.7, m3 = 21.6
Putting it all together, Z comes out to 15.1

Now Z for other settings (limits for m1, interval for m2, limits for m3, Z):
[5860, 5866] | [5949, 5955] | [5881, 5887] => 14.6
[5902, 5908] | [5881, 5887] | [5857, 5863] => 9.4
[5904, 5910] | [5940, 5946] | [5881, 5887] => 10.7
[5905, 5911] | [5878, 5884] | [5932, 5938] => 11.6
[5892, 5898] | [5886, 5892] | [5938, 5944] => 8.8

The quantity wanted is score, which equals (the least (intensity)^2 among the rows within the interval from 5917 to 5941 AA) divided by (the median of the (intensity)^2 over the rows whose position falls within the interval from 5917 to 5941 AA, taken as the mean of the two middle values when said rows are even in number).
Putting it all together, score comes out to 0.44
